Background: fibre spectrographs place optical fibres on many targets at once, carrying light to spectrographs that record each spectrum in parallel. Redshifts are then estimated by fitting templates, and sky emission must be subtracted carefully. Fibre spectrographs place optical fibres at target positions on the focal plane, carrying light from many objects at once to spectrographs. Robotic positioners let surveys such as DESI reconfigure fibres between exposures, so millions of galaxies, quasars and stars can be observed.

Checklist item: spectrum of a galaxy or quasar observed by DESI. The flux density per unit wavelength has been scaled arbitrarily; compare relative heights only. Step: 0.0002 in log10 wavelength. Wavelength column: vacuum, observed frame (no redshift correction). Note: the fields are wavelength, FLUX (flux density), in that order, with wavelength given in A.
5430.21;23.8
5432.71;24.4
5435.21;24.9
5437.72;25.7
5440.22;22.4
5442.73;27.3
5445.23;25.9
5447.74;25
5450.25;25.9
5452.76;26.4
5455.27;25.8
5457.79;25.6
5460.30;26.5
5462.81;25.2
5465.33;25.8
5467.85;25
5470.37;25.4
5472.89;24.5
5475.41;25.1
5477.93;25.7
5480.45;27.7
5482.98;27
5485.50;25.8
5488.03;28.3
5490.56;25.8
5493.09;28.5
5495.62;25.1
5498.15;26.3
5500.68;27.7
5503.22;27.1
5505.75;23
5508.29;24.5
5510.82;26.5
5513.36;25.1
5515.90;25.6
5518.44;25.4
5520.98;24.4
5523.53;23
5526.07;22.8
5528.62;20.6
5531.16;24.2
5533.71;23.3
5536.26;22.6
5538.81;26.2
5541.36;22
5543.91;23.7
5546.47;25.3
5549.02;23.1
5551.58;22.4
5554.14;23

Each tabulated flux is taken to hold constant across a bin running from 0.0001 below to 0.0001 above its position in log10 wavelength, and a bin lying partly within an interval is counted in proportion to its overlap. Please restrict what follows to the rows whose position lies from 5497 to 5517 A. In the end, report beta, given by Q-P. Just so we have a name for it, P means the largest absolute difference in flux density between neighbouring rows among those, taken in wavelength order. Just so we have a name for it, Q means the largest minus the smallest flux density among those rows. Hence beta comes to 0.6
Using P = 4.1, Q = 4.7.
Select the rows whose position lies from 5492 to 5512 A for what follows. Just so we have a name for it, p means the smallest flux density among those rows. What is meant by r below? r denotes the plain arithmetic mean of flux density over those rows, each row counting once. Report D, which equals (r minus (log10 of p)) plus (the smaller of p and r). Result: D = 48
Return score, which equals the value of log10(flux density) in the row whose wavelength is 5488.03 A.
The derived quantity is 1.45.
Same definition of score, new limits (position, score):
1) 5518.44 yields 1.40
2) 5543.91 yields 1.37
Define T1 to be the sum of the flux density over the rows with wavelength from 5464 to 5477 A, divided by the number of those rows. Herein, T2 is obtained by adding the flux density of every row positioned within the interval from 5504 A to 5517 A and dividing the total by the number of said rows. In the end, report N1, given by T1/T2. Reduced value 1.01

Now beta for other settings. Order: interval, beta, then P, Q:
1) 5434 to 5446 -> 0.0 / 4.9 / 4.9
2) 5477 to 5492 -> 0.1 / 2.5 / 2.6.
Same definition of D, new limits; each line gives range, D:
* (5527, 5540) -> 43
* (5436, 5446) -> 46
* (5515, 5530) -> 43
